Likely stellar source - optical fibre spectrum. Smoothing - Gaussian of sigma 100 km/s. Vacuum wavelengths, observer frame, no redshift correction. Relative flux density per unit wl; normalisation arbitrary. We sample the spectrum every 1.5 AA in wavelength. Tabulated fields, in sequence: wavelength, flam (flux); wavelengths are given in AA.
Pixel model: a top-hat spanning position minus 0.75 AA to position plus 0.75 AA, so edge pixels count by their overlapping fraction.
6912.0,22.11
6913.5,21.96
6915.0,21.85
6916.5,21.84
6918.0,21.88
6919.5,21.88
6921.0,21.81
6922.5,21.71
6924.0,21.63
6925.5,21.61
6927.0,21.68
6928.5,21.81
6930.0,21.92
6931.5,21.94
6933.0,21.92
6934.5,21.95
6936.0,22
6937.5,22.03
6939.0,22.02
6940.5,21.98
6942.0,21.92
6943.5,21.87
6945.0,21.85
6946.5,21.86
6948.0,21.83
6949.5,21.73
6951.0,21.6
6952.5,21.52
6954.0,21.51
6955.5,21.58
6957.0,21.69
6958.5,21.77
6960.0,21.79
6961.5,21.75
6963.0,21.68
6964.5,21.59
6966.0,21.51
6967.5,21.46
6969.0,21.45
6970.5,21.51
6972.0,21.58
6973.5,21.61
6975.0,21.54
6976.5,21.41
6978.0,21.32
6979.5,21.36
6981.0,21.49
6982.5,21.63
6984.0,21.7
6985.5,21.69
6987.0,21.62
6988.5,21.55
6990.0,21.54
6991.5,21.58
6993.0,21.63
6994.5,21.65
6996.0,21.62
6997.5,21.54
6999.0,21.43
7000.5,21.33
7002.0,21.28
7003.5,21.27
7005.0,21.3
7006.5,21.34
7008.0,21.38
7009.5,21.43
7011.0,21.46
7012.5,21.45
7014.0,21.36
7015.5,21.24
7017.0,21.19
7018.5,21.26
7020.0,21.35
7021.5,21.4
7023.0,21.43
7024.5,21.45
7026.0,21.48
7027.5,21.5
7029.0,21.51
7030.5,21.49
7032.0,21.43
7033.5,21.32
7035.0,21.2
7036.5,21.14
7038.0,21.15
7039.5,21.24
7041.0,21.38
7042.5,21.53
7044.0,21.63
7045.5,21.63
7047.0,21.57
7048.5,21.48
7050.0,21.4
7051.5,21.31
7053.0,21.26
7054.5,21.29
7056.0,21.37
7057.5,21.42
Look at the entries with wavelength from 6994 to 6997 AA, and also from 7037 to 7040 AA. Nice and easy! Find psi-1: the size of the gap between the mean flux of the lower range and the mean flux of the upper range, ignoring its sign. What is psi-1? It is 0.44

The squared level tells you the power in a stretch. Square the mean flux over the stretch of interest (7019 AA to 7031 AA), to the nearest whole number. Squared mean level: 460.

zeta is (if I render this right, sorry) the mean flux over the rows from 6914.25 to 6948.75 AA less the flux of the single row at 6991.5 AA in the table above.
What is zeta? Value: 0.28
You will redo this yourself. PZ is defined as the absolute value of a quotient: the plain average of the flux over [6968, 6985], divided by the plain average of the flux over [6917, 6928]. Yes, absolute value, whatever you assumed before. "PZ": 0.989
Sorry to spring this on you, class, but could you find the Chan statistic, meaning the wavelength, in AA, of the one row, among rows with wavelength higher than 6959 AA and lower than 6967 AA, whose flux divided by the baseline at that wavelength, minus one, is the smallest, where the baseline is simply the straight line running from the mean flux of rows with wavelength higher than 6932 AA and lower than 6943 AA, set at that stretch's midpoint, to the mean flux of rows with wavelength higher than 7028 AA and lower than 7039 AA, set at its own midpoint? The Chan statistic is 6966.0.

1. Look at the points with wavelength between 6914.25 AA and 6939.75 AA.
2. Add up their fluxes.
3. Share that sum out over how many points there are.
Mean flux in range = 21.9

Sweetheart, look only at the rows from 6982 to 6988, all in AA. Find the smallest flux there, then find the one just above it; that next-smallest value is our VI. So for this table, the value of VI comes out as 21.63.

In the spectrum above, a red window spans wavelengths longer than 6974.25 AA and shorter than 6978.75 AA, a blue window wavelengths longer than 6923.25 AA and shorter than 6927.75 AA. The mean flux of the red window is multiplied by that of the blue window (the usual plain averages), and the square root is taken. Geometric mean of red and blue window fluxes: 21.53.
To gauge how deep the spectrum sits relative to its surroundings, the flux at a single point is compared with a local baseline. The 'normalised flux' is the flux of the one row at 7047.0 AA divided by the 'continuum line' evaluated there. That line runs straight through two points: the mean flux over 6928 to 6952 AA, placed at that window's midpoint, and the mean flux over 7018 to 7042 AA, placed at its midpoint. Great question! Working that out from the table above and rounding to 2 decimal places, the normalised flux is 1.01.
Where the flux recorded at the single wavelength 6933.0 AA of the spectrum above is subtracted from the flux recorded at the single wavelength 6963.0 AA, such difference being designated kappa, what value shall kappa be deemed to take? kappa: -0.24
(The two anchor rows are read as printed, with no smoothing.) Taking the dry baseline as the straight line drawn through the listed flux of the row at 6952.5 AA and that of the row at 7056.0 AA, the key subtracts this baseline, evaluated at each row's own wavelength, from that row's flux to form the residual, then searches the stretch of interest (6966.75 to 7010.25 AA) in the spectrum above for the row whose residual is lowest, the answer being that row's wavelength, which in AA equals 7003.5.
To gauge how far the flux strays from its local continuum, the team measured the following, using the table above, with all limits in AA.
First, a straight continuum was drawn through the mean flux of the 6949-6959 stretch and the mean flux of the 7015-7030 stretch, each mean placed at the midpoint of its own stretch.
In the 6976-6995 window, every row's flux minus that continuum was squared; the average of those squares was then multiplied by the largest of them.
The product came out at 0.0009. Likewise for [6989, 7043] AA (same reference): 0.0007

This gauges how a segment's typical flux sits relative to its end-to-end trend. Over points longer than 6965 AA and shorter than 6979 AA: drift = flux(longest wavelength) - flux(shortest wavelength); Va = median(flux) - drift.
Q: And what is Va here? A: 21.7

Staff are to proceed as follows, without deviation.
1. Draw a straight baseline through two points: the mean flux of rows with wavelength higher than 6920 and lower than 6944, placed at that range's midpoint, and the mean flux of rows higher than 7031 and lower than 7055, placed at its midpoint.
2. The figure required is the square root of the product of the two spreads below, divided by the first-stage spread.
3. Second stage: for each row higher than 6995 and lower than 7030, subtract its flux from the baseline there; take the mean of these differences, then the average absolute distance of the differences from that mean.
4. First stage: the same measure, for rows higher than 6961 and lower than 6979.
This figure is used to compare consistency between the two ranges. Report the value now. 1.09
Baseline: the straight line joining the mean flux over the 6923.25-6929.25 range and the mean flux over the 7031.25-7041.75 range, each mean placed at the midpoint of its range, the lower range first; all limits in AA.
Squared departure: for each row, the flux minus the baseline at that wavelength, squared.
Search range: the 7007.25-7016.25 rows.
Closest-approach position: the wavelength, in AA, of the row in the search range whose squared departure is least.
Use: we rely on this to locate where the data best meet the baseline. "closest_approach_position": 7008.0 AA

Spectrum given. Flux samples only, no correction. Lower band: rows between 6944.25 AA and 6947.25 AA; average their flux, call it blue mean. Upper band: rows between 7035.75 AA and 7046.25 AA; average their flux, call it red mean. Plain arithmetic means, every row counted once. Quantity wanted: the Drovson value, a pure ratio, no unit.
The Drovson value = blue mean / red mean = 1.02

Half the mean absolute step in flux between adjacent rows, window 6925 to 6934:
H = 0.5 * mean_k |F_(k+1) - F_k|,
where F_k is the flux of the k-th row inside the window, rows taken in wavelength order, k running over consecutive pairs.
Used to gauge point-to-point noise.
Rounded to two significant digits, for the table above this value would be 0.035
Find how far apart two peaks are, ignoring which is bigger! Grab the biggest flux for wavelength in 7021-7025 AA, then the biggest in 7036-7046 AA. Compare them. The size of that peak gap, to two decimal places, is 0.18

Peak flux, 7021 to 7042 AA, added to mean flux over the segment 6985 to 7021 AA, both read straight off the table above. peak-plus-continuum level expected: 42.9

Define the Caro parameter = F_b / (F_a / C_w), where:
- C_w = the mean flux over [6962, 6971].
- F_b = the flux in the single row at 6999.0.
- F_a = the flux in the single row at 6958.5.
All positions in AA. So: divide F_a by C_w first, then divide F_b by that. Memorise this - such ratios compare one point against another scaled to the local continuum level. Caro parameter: 21.2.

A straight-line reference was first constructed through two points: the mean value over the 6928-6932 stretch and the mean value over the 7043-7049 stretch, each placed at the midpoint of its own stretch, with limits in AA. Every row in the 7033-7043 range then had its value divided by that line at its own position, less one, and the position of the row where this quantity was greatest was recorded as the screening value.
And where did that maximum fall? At 7042.5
